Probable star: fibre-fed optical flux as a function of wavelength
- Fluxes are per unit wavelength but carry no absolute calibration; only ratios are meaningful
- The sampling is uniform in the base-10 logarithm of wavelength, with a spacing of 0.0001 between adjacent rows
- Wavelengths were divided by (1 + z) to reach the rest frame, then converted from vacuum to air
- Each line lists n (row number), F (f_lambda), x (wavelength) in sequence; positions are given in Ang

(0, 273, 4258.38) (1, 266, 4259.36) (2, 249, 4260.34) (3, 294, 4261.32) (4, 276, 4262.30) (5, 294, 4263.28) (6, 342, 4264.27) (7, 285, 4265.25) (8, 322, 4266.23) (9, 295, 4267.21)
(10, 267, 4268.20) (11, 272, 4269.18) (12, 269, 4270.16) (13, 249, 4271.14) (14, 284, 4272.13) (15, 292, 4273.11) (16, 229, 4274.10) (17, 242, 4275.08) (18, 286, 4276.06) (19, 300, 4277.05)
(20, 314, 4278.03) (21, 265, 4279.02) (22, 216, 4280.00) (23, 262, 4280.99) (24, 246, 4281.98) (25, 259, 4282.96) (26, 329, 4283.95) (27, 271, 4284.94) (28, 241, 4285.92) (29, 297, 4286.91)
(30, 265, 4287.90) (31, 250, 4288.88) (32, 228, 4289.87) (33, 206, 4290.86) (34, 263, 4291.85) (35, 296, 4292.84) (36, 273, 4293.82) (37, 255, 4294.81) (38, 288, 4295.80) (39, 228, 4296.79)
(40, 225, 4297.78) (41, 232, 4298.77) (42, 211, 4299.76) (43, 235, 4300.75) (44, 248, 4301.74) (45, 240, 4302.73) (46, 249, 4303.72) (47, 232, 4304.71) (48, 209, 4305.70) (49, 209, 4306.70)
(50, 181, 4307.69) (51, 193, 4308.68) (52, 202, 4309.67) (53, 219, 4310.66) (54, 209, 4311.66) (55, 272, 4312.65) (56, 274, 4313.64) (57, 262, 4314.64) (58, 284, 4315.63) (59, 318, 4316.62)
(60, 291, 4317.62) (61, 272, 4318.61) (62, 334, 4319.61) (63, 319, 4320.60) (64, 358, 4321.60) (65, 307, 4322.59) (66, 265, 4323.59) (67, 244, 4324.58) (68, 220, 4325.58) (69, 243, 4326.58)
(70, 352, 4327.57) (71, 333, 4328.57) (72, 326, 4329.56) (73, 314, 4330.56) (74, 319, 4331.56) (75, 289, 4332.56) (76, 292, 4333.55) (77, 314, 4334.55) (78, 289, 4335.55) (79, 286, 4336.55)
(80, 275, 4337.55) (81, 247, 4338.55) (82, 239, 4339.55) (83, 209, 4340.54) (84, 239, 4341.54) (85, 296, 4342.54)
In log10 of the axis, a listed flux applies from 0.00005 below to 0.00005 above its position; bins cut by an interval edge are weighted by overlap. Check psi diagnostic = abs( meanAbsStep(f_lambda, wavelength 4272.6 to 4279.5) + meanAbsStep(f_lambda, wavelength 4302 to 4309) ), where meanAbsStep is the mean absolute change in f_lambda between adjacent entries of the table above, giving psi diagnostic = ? 48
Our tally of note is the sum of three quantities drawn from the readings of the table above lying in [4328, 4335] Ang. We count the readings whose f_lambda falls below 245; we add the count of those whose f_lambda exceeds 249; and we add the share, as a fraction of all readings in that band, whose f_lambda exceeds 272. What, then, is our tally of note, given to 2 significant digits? 8.0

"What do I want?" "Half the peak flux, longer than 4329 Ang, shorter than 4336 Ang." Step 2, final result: 163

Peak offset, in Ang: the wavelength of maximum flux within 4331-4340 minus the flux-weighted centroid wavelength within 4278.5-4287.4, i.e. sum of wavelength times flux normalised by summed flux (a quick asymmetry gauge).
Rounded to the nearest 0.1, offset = 48.5 Ang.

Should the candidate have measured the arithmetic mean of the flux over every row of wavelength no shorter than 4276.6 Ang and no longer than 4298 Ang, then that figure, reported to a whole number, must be 263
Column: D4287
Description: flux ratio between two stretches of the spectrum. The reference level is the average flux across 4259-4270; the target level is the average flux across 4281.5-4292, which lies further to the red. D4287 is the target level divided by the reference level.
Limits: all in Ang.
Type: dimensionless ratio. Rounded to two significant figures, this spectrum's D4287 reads 0.90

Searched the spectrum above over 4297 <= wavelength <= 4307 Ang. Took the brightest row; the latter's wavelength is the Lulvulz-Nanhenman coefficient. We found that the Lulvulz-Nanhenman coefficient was 4303.72 Ang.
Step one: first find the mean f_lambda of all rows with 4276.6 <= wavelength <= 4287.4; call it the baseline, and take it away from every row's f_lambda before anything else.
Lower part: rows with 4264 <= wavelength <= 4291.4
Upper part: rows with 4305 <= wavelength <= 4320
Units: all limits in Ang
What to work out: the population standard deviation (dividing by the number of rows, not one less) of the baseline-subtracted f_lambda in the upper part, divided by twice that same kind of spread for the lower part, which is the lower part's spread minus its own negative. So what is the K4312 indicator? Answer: 0.7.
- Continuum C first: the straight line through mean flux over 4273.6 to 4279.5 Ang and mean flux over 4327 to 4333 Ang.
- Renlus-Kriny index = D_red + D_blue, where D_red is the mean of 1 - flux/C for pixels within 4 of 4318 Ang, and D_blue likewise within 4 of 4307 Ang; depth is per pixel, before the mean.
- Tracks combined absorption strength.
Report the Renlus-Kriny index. 0.32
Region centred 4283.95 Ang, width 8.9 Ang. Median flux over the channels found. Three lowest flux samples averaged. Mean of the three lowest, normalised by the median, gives 0.89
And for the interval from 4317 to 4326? 0.84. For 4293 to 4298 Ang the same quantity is 0.93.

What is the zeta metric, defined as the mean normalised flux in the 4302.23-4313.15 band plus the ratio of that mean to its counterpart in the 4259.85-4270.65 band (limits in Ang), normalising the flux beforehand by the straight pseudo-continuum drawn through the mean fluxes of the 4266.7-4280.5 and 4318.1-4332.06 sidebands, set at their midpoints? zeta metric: 1.45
